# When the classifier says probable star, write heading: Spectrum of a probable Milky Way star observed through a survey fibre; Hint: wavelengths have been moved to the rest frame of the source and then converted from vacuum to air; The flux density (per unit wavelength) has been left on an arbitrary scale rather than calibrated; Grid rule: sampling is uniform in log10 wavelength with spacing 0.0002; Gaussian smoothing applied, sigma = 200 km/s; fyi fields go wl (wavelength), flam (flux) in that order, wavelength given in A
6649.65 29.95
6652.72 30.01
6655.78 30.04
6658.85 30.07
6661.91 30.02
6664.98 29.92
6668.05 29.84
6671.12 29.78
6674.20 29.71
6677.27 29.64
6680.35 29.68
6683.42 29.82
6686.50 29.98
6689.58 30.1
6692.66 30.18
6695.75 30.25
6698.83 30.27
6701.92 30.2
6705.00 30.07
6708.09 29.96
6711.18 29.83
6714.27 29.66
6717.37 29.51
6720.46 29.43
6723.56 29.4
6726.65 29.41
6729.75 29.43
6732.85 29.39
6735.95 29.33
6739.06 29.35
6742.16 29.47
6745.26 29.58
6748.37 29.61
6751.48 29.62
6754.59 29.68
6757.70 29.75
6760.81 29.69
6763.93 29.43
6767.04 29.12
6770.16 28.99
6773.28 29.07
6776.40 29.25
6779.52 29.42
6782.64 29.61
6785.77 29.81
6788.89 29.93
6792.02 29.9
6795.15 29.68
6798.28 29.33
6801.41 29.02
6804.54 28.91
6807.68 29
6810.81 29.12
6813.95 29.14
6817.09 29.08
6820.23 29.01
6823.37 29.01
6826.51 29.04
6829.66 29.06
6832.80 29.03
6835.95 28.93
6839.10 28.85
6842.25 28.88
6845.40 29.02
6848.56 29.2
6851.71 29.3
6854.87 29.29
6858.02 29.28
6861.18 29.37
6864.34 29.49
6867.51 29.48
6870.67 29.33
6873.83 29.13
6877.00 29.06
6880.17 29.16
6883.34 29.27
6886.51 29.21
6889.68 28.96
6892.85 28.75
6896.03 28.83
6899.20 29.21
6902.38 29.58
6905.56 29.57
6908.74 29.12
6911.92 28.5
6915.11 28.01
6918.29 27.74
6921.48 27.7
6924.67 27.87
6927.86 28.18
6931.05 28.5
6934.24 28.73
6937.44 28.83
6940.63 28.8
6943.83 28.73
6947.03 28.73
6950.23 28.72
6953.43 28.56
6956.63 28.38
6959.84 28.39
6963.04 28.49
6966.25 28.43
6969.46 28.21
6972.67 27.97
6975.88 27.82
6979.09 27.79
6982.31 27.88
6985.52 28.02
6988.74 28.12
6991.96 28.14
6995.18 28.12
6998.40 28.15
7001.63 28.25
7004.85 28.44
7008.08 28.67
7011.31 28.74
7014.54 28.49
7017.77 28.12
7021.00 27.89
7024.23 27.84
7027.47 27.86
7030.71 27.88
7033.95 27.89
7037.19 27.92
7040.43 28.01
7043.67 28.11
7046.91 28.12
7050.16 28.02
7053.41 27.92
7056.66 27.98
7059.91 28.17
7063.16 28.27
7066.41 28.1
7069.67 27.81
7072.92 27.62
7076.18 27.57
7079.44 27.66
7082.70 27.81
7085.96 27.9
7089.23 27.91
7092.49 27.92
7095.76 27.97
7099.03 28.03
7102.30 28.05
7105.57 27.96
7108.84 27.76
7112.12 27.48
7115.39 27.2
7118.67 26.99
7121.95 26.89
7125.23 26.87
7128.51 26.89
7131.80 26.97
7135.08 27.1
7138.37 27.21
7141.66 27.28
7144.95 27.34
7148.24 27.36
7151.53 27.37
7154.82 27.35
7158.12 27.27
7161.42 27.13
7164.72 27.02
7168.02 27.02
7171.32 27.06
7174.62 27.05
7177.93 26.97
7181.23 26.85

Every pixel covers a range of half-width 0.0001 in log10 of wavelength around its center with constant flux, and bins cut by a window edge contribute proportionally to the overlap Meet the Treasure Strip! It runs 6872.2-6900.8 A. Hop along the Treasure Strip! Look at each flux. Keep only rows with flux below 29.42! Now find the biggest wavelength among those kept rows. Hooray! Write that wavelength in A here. 6899.20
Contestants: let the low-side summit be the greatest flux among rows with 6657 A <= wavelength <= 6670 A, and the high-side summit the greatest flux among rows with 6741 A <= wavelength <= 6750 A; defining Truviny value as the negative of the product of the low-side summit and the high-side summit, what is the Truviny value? -890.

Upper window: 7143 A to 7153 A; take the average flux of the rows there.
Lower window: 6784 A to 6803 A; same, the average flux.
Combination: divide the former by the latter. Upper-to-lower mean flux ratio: 0.92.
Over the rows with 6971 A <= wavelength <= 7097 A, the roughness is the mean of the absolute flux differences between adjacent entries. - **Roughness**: 0.11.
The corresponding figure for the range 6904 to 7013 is 0.16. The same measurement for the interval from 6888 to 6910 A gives 0.25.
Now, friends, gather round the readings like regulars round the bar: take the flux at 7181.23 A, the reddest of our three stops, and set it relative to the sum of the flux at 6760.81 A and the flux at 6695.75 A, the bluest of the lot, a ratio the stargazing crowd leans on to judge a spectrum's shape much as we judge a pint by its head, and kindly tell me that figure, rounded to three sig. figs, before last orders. 0.448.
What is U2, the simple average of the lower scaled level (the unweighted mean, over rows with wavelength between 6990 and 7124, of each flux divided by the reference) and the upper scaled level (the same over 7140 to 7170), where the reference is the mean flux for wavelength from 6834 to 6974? 0.96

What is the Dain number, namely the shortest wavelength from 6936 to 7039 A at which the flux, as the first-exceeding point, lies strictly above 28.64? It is 6937.44 A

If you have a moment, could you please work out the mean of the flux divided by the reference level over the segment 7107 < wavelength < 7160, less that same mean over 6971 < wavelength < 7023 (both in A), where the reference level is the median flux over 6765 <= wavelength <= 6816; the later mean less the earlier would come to -0.03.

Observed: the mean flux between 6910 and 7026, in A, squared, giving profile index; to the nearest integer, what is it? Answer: 800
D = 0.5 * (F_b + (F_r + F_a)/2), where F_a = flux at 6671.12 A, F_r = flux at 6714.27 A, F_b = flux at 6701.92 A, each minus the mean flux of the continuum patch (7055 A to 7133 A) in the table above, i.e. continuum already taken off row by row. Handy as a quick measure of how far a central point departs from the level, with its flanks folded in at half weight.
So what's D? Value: 2.3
